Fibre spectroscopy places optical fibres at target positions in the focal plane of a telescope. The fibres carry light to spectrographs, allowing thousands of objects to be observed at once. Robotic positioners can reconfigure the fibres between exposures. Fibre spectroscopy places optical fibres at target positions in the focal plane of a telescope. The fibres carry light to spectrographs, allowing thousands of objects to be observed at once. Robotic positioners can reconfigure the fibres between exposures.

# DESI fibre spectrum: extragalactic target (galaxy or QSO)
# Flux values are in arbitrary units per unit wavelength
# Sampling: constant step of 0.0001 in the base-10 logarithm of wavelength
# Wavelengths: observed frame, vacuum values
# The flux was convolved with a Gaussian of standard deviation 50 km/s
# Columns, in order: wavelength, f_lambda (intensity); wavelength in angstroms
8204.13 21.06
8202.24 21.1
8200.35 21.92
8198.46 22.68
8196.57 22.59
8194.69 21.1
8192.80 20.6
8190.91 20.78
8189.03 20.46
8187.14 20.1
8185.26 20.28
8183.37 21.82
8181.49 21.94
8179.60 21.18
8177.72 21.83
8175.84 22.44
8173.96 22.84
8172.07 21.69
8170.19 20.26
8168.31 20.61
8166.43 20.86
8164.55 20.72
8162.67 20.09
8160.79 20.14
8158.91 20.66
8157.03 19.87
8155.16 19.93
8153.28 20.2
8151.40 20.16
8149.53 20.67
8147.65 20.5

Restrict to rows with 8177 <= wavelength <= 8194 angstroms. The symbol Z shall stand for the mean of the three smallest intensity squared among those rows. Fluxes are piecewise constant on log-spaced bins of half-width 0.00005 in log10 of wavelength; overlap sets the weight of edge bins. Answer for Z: 411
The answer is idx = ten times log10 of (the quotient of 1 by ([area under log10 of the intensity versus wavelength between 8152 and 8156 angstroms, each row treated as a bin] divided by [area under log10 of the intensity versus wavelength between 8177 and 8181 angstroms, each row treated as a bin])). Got 0.10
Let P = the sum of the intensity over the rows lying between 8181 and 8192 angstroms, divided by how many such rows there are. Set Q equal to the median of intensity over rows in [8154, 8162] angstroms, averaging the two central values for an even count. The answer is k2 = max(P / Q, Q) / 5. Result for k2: 4.01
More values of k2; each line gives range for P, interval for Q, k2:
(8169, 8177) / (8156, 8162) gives 4.03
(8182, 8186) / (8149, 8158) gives 4.03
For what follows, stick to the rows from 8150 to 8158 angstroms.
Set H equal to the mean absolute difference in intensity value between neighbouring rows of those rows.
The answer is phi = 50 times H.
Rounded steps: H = 0.1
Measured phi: 6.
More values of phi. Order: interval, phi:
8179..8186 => 40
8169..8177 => 50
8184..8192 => 14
